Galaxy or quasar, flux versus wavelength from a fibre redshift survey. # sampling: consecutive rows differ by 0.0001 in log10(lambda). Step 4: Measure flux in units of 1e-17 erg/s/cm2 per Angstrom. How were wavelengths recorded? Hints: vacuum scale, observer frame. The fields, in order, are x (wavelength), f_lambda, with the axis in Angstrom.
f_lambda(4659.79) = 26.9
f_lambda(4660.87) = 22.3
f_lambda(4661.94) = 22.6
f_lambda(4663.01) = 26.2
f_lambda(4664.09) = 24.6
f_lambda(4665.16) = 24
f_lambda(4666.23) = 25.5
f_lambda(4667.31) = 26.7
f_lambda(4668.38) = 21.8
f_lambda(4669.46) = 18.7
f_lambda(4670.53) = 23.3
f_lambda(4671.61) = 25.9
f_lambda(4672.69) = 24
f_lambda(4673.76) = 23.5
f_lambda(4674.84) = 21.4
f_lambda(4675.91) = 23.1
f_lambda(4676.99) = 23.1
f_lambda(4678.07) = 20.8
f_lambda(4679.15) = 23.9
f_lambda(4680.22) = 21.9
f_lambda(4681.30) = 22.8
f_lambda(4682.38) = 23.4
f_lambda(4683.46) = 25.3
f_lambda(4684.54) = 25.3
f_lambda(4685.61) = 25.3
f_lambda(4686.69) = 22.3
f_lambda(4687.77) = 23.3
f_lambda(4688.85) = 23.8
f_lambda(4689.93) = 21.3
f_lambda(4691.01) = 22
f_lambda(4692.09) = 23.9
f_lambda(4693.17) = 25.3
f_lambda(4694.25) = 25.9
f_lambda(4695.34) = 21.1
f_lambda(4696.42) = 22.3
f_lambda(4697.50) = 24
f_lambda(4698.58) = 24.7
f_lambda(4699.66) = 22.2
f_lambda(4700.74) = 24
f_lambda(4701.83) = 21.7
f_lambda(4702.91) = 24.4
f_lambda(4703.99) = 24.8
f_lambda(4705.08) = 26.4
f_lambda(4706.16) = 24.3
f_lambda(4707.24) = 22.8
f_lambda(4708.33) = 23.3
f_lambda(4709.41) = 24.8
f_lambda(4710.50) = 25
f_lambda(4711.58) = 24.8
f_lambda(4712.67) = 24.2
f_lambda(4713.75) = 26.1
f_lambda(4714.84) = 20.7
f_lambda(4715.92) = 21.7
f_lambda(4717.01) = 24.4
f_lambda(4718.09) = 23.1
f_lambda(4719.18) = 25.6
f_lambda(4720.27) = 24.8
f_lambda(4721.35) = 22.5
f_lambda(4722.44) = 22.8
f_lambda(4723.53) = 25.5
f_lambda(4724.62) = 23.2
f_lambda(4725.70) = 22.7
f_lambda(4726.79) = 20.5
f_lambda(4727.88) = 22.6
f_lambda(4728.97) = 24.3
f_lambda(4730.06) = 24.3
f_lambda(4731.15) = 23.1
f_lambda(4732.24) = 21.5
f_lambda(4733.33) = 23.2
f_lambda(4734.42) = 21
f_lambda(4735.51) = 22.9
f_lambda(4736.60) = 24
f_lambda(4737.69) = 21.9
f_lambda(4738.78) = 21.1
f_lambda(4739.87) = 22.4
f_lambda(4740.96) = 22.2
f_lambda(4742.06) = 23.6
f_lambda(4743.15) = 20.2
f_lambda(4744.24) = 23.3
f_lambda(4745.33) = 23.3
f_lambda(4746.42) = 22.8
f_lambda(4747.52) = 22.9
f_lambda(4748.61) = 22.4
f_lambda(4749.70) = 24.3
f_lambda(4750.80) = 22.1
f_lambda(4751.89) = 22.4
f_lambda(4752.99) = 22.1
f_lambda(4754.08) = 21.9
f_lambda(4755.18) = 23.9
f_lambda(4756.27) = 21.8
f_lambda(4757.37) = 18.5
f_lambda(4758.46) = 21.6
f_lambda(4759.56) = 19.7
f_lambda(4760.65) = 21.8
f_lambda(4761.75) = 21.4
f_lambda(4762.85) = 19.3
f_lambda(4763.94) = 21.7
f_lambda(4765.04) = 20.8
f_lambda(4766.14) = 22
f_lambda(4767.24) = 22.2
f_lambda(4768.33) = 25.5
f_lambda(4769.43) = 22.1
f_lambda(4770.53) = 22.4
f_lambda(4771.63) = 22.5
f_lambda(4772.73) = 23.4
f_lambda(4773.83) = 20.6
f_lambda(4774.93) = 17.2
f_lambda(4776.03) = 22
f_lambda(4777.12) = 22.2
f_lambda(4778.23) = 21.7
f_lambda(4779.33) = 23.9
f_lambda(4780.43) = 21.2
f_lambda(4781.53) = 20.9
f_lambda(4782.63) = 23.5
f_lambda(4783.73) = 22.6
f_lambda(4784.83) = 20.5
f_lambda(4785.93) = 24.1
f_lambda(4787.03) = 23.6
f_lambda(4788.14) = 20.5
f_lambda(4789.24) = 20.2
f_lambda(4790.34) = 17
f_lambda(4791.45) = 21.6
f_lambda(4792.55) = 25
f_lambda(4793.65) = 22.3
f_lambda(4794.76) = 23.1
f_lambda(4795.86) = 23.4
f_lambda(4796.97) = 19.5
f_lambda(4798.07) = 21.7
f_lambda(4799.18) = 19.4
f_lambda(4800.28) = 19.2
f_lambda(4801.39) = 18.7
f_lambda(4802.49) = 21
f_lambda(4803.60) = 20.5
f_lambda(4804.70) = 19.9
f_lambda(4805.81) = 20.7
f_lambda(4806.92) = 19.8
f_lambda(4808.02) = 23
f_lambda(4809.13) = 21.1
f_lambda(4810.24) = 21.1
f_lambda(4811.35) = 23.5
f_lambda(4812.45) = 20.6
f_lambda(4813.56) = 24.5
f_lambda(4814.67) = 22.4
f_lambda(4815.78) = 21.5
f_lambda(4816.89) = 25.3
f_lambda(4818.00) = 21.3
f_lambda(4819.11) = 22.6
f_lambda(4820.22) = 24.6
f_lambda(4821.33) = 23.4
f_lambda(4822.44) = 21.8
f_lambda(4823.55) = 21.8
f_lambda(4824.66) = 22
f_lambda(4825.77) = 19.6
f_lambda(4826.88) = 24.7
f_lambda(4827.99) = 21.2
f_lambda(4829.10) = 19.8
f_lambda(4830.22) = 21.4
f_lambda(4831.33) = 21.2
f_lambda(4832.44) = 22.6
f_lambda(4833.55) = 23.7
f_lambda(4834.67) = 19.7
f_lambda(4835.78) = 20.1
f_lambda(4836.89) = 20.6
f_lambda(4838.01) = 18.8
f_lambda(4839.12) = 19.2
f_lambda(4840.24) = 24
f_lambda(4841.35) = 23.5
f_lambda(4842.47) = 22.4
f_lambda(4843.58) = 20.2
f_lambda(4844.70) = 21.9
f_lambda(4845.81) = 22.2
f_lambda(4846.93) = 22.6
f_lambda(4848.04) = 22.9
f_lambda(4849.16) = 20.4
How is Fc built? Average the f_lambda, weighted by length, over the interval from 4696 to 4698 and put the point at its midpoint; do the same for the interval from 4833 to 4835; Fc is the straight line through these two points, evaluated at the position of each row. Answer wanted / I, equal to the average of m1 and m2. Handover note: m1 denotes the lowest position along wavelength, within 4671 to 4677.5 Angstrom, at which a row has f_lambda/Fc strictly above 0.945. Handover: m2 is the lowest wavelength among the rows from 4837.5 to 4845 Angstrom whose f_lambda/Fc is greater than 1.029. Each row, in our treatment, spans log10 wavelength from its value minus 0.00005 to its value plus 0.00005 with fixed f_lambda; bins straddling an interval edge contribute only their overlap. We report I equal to 4755.9 Angstrom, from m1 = 4671.61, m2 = 4840.24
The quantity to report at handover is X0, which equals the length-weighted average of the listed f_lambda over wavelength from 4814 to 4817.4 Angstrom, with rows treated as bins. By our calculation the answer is 23.1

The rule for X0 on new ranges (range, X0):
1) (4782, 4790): 22.0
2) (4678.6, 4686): 24.0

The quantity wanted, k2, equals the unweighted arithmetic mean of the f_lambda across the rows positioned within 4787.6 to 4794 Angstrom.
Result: 21.1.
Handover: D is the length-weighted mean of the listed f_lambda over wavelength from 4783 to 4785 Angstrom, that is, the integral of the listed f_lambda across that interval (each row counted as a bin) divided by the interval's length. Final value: 22.0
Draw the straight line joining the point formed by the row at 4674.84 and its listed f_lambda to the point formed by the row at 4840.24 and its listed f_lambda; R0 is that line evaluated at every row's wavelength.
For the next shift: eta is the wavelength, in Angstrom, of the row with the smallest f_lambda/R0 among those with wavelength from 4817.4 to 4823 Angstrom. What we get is 4818.00 Angstrom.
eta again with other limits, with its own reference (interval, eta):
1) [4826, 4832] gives 4829.10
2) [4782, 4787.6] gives 4784.83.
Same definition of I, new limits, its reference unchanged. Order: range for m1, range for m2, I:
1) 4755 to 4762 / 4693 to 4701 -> 4724.2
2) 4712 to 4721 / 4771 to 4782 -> 4742.7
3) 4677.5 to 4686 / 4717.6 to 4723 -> 4699.2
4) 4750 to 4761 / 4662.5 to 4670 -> 4706.9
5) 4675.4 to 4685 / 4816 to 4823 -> 4746.4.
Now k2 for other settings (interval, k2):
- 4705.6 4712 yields 24.2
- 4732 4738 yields 22.4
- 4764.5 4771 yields 22.5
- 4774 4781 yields 21.4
